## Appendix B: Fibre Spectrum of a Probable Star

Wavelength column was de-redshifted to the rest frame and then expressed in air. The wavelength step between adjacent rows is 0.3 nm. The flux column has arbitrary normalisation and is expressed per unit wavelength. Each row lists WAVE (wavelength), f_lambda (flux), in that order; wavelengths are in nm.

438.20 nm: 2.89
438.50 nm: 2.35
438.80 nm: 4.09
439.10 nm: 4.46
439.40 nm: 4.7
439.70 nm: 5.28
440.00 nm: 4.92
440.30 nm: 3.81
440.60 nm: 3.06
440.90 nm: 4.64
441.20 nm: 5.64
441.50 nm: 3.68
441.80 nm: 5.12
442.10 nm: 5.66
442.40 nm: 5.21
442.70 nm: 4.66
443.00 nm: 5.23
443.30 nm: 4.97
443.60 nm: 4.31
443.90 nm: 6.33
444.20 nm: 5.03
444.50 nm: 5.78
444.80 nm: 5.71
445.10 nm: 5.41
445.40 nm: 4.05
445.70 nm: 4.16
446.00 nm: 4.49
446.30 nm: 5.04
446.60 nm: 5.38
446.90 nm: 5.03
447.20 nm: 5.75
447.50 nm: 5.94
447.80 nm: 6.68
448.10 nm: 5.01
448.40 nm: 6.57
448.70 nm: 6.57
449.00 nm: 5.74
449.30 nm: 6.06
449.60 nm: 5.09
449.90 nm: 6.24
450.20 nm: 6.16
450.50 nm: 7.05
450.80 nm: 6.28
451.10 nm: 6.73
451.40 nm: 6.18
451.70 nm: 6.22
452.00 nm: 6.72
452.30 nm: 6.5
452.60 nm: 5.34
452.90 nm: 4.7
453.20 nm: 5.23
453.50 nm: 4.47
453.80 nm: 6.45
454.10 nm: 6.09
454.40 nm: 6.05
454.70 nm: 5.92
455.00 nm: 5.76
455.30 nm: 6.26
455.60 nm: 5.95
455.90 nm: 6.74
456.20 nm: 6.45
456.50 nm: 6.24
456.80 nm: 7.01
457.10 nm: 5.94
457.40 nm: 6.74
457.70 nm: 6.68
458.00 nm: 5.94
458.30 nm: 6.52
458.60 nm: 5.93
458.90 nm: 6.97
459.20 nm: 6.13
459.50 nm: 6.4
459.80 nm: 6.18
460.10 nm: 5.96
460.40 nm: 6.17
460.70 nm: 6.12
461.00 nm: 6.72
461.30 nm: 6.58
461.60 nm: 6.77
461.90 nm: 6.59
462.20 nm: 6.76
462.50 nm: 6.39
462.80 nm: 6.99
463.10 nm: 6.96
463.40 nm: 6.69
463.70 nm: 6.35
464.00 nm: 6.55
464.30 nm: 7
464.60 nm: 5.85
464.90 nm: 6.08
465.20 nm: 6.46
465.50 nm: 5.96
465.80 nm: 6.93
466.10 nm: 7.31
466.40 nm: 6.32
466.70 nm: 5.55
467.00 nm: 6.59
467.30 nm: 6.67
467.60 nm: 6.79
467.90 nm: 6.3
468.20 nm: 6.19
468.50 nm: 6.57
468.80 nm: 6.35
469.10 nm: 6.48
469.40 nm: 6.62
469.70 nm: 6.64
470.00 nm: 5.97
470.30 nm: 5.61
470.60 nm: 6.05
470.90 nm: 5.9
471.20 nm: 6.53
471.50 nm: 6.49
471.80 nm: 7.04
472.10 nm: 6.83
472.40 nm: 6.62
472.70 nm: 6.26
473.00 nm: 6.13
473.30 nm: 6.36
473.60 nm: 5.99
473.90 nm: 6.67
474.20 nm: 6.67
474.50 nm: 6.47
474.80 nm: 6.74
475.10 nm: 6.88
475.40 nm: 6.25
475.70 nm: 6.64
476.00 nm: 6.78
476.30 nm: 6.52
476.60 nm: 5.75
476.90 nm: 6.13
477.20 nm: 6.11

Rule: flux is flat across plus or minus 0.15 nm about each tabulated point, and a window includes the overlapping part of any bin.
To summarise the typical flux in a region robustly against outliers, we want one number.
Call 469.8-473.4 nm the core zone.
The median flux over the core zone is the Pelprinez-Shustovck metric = 6.3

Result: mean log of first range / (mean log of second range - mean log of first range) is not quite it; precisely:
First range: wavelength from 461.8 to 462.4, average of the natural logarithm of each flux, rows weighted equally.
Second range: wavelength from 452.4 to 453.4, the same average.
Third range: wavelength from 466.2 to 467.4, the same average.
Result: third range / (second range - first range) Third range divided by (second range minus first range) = -7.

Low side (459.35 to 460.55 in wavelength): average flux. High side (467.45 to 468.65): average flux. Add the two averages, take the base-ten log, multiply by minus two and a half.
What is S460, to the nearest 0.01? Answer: -2.75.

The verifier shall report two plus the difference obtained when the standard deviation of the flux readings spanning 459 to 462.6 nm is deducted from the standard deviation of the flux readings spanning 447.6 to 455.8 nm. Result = 2.37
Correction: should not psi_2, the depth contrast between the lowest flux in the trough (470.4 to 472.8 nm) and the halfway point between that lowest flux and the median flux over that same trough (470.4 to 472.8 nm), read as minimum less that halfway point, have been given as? -0.3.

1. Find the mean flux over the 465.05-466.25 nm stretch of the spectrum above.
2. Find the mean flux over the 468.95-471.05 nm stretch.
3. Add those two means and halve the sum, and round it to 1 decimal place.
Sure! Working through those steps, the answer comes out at 6.4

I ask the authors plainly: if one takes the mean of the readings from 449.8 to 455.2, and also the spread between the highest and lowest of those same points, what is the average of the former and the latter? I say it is 4.29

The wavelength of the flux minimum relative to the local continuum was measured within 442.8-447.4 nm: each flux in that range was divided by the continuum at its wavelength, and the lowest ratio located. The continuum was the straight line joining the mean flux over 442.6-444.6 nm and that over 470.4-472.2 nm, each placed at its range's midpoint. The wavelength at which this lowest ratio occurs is 445.40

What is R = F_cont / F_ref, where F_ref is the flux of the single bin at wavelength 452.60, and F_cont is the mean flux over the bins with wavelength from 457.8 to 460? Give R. 1.18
